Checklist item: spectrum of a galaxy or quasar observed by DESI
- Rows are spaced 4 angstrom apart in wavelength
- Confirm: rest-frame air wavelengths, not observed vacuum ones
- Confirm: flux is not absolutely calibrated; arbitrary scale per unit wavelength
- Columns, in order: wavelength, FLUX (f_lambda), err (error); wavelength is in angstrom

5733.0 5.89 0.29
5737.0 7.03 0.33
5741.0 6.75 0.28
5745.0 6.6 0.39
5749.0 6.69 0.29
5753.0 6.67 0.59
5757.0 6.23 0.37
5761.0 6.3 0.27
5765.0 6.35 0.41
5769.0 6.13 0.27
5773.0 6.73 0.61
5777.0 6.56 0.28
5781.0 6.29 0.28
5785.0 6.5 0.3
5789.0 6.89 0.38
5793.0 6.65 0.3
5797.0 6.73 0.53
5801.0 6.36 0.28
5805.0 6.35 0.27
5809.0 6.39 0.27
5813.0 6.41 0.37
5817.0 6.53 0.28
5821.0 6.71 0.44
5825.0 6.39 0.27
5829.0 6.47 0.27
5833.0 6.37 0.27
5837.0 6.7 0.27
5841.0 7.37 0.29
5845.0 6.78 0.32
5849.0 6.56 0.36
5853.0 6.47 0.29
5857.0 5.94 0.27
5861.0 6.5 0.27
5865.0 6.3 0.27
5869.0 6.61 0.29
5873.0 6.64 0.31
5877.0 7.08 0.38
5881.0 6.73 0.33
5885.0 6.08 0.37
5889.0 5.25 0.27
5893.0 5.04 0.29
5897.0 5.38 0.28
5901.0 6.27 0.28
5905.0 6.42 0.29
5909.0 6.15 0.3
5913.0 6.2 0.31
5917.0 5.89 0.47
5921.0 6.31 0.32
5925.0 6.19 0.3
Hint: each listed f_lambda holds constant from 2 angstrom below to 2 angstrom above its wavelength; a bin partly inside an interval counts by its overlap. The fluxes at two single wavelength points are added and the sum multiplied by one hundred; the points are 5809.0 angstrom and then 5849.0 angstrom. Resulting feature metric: 1295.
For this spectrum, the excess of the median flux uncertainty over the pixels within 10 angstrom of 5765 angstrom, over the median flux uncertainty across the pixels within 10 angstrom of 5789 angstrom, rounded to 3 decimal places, 0.070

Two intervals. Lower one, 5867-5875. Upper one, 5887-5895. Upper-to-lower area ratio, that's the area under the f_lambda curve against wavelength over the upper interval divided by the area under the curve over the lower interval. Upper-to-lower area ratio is 0.78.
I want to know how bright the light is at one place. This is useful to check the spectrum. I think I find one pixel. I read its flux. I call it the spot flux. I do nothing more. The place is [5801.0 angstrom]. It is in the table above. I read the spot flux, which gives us 6.36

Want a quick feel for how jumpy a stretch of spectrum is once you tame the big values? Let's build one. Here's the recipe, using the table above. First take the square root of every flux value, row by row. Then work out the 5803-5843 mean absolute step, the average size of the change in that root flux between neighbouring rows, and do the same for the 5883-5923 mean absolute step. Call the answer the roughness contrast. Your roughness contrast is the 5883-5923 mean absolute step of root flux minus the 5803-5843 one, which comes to 0.040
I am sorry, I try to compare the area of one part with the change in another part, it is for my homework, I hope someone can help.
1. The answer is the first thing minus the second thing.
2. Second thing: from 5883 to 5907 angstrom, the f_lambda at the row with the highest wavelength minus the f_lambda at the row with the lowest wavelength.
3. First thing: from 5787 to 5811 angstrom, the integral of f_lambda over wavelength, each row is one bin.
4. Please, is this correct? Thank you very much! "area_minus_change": 157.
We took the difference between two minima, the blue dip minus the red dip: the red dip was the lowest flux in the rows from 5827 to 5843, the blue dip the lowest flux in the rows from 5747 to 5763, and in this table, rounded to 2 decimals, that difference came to -0.14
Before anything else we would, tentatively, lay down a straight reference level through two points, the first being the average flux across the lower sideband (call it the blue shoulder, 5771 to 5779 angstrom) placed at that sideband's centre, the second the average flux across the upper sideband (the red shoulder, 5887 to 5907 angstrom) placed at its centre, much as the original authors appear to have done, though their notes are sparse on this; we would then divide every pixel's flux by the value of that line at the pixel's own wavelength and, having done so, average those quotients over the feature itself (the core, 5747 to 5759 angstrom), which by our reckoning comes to 0.96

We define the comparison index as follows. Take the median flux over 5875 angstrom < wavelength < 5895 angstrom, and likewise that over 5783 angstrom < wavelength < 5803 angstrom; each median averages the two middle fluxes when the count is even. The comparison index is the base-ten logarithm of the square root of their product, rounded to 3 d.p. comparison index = 0.803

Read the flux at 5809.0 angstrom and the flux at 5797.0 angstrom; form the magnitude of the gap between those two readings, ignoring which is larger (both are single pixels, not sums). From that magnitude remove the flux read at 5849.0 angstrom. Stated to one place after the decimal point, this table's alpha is -6.2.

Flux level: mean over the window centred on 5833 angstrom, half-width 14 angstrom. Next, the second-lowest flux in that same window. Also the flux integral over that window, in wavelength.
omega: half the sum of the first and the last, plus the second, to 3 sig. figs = 103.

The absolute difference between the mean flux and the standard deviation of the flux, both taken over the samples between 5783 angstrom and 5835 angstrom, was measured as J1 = 6.35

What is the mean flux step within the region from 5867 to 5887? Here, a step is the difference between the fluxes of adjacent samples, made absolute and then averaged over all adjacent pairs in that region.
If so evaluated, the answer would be 0.37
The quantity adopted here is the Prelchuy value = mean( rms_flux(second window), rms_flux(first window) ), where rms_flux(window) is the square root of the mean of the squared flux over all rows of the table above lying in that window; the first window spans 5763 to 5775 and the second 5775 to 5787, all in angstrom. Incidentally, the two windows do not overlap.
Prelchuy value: 6.43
